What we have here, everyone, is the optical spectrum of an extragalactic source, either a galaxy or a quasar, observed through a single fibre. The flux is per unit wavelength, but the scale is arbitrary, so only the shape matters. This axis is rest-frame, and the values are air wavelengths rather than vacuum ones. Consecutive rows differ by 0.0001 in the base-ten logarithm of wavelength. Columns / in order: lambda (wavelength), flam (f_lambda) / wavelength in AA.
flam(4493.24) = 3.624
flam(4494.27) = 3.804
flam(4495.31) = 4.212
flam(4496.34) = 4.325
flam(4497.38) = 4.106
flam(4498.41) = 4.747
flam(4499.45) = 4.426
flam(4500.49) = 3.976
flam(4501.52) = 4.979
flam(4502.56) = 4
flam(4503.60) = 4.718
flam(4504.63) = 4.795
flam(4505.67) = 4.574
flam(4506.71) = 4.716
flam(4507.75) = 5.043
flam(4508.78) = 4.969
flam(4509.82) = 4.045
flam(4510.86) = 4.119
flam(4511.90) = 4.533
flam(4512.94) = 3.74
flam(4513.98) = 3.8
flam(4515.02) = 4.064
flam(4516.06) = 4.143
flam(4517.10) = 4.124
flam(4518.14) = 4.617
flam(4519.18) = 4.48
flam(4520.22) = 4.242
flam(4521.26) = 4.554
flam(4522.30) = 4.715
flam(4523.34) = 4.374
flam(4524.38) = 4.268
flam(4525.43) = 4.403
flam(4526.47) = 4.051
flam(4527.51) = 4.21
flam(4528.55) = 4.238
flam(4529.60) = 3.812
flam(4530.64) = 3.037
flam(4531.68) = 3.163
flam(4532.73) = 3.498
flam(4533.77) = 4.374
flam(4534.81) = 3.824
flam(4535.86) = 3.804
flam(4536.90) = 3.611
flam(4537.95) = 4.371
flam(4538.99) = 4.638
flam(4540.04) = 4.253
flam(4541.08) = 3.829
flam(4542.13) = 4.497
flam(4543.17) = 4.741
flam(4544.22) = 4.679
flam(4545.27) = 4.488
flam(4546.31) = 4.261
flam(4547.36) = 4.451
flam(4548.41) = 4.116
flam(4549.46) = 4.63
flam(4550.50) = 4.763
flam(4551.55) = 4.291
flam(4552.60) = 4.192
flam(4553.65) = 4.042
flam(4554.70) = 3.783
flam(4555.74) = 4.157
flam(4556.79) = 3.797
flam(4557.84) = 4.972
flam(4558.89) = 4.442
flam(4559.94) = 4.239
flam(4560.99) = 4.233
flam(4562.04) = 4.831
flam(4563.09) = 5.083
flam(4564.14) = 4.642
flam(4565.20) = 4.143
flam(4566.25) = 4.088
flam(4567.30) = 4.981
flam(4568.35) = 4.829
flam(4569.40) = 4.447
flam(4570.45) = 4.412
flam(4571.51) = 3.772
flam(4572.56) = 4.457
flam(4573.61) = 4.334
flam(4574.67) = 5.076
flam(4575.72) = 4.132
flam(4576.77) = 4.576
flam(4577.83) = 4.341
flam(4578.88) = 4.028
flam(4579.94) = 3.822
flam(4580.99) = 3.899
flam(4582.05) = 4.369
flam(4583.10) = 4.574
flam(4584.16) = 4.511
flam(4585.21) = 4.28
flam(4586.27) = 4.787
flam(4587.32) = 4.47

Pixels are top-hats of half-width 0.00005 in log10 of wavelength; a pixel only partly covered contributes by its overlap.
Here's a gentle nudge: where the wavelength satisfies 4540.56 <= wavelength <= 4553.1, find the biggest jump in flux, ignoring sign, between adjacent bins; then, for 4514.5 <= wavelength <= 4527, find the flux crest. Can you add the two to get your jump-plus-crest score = 5.4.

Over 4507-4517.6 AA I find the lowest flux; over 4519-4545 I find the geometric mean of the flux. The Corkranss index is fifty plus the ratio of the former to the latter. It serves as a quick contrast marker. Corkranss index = 50.9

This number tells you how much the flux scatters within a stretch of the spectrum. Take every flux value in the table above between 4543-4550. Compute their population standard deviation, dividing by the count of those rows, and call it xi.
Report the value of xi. 0.21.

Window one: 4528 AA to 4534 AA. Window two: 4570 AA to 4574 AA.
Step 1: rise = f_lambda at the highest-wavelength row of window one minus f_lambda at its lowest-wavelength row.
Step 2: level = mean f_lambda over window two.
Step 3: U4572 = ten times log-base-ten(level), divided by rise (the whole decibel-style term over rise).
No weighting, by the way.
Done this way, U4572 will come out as 46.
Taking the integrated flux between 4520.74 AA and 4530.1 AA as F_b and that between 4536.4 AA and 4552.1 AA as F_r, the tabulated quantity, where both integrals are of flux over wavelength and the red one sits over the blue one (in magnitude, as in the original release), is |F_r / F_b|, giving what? 1.7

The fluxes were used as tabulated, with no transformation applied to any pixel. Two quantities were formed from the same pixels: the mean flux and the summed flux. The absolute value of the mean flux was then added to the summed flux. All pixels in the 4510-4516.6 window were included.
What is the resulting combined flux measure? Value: 28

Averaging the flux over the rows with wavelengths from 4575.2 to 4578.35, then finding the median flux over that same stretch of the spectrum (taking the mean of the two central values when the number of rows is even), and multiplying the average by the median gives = 18.9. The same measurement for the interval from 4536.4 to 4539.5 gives 18.4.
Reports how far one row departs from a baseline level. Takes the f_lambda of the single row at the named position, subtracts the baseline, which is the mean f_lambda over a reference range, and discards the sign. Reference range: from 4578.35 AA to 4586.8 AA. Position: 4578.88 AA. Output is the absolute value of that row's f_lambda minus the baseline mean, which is 0.3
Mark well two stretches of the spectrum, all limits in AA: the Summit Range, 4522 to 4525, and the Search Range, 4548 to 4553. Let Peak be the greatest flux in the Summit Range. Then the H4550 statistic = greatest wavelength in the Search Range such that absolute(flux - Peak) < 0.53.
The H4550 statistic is 4552.60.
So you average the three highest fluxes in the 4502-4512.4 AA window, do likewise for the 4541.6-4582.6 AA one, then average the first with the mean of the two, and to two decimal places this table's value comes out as 4.96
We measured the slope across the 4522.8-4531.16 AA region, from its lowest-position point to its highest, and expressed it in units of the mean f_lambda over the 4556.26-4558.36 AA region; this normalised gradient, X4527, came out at -0.04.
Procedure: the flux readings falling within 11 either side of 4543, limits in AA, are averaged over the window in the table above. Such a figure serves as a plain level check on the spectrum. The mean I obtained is 4.25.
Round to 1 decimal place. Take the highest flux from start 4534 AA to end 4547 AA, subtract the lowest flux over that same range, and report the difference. 1.1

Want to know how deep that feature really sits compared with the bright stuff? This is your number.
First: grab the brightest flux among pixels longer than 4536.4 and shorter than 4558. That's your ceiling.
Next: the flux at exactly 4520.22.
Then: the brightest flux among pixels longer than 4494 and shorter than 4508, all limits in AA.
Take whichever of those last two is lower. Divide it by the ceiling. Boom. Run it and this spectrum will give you 0.853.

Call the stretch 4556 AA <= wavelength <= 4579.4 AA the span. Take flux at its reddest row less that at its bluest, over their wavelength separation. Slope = 0.010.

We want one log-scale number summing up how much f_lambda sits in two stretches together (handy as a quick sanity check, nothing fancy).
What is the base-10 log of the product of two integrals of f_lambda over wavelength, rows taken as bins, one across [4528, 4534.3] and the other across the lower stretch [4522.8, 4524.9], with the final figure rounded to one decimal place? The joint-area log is 2.3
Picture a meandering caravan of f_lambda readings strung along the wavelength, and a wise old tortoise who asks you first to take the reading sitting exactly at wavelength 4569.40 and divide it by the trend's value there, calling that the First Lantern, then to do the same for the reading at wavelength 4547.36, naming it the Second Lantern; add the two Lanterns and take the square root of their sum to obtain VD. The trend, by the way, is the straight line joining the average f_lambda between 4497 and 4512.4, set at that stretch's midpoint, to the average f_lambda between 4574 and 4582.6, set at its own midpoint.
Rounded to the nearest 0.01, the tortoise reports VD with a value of 1.43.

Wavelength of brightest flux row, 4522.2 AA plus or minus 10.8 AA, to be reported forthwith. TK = 4522.30 AA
